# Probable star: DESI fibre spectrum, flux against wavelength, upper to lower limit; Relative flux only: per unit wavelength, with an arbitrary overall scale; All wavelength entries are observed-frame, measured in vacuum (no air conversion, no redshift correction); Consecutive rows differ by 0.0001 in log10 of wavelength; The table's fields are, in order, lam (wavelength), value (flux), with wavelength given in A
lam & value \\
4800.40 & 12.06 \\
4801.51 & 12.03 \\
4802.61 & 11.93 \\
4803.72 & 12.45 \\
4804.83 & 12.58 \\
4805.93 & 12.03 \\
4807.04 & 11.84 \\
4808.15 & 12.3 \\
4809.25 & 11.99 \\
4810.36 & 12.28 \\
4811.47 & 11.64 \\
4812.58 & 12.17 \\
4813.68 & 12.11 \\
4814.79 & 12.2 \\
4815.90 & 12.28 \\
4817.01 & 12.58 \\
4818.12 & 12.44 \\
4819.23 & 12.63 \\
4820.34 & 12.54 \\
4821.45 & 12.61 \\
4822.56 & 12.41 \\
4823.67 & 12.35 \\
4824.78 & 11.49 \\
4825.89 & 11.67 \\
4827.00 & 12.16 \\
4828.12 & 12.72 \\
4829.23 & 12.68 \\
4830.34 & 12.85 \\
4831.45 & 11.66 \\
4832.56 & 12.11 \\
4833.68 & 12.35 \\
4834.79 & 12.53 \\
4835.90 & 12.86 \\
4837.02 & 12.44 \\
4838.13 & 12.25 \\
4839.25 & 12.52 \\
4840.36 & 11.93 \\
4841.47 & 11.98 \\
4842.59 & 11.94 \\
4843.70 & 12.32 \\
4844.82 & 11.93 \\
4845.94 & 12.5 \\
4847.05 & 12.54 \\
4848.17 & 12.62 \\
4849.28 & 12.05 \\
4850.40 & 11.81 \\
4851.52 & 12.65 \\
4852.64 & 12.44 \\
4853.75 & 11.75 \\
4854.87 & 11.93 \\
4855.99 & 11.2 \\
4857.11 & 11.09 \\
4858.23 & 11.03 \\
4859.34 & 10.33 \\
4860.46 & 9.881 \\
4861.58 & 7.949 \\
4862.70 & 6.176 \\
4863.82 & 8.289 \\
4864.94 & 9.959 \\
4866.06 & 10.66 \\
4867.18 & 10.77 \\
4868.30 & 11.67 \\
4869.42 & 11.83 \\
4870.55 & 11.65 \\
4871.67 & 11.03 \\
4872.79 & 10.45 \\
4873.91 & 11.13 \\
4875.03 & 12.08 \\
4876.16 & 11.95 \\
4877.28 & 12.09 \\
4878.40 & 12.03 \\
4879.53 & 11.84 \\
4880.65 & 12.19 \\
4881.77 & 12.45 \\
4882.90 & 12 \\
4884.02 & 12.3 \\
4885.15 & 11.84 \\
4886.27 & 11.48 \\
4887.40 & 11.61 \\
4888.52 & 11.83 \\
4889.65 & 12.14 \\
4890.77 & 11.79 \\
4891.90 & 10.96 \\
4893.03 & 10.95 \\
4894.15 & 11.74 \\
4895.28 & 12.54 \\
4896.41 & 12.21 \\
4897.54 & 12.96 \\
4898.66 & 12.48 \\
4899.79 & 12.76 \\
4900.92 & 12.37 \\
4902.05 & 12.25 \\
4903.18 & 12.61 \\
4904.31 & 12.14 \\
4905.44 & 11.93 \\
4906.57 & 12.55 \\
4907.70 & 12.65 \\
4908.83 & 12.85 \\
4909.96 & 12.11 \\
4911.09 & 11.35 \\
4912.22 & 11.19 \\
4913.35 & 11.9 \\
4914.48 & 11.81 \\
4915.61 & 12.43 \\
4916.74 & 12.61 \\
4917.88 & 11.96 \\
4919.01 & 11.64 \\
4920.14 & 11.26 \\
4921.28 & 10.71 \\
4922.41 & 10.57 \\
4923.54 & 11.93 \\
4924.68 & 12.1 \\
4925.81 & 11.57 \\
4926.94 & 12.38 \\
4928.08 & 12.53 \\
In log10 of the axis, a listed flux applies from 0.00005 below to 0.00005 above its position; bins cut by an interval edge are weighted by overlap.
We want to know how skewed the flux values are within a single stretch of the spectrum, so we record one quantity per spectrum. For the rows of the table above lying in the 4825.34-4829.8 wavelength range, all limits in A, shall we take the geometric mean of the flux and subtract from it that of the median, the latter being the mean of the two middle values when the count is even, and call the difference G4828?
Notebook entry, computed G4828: -0.12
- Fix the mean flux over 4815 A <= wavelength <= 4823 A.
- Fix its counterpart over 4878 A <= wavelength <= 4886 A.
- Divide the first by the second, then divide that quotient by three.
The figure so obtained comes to 0.345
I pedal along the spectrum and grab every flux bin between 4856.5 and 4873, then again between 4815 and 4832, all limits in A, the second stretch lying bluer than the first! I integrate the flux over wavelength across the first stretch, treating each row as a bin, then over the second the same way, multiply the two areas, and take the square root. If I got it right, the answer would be 188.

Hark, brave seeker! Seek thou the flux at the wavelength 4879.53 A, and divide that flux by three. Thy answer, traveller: 3.95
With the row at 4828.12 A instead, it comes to 4.24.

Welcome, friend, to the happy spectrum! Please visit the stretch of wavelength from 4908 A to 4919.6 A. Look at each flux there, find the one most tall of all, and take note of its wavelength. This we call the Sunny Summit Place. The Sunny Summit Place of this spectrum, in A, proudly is 4908.83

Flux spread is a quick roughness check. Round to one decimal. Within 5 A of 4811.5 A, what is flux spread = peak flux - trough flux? 0.7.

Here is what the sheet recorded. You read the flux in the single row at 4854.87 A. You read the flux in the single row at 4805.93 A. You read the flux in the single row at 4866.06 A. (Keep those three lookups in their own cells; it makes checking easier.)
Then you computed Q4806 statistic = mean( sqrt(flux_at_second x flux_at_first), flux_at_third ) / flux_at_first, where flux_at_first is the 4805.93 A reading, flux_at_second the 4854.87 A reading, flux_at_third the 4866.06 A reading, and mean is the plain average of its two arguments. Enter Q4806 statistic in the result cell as 0.941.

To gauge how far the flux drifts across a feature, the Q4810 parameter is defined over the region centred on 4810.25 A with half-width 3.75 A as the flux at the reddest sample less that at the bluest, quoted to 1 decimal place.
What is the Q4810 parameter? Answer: 0.3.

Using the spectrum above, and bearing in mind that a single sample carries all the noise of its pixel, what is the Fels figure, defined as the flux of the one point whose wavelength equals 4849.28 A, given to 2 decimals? 12.05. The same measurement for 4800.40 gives 12.06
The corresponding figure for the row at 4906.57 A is 12.55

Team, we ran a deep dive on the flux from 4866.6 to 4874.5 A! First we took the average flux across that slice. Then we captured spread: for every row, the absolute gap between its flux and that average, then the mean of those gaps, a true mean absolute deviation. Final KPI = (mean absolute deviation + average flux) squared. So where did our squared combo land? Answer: 136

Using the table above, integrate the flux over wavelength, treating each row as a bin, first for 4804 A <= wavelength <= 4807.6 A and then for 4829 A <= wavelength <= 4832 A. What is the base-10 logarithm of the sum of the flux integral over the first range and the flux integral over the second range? 1.9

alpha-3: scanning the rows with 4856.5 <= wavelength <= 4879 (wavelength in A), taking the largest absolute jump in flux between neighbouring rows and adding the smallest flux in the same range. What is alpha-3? 8.3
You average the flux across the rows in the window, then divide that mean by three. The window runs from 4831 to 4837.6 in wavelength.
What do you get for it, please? 4.11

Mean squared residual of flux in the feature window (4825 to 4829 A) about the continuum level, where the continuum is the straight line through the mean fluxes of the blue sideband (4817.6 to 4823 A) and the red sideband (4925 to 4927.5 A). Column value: 0.3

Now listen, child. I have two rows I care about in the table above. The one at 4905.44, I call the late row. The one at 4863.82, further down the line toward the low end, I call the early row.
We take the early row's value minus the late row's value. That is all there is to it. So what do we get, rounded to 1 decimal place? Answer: -3.6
